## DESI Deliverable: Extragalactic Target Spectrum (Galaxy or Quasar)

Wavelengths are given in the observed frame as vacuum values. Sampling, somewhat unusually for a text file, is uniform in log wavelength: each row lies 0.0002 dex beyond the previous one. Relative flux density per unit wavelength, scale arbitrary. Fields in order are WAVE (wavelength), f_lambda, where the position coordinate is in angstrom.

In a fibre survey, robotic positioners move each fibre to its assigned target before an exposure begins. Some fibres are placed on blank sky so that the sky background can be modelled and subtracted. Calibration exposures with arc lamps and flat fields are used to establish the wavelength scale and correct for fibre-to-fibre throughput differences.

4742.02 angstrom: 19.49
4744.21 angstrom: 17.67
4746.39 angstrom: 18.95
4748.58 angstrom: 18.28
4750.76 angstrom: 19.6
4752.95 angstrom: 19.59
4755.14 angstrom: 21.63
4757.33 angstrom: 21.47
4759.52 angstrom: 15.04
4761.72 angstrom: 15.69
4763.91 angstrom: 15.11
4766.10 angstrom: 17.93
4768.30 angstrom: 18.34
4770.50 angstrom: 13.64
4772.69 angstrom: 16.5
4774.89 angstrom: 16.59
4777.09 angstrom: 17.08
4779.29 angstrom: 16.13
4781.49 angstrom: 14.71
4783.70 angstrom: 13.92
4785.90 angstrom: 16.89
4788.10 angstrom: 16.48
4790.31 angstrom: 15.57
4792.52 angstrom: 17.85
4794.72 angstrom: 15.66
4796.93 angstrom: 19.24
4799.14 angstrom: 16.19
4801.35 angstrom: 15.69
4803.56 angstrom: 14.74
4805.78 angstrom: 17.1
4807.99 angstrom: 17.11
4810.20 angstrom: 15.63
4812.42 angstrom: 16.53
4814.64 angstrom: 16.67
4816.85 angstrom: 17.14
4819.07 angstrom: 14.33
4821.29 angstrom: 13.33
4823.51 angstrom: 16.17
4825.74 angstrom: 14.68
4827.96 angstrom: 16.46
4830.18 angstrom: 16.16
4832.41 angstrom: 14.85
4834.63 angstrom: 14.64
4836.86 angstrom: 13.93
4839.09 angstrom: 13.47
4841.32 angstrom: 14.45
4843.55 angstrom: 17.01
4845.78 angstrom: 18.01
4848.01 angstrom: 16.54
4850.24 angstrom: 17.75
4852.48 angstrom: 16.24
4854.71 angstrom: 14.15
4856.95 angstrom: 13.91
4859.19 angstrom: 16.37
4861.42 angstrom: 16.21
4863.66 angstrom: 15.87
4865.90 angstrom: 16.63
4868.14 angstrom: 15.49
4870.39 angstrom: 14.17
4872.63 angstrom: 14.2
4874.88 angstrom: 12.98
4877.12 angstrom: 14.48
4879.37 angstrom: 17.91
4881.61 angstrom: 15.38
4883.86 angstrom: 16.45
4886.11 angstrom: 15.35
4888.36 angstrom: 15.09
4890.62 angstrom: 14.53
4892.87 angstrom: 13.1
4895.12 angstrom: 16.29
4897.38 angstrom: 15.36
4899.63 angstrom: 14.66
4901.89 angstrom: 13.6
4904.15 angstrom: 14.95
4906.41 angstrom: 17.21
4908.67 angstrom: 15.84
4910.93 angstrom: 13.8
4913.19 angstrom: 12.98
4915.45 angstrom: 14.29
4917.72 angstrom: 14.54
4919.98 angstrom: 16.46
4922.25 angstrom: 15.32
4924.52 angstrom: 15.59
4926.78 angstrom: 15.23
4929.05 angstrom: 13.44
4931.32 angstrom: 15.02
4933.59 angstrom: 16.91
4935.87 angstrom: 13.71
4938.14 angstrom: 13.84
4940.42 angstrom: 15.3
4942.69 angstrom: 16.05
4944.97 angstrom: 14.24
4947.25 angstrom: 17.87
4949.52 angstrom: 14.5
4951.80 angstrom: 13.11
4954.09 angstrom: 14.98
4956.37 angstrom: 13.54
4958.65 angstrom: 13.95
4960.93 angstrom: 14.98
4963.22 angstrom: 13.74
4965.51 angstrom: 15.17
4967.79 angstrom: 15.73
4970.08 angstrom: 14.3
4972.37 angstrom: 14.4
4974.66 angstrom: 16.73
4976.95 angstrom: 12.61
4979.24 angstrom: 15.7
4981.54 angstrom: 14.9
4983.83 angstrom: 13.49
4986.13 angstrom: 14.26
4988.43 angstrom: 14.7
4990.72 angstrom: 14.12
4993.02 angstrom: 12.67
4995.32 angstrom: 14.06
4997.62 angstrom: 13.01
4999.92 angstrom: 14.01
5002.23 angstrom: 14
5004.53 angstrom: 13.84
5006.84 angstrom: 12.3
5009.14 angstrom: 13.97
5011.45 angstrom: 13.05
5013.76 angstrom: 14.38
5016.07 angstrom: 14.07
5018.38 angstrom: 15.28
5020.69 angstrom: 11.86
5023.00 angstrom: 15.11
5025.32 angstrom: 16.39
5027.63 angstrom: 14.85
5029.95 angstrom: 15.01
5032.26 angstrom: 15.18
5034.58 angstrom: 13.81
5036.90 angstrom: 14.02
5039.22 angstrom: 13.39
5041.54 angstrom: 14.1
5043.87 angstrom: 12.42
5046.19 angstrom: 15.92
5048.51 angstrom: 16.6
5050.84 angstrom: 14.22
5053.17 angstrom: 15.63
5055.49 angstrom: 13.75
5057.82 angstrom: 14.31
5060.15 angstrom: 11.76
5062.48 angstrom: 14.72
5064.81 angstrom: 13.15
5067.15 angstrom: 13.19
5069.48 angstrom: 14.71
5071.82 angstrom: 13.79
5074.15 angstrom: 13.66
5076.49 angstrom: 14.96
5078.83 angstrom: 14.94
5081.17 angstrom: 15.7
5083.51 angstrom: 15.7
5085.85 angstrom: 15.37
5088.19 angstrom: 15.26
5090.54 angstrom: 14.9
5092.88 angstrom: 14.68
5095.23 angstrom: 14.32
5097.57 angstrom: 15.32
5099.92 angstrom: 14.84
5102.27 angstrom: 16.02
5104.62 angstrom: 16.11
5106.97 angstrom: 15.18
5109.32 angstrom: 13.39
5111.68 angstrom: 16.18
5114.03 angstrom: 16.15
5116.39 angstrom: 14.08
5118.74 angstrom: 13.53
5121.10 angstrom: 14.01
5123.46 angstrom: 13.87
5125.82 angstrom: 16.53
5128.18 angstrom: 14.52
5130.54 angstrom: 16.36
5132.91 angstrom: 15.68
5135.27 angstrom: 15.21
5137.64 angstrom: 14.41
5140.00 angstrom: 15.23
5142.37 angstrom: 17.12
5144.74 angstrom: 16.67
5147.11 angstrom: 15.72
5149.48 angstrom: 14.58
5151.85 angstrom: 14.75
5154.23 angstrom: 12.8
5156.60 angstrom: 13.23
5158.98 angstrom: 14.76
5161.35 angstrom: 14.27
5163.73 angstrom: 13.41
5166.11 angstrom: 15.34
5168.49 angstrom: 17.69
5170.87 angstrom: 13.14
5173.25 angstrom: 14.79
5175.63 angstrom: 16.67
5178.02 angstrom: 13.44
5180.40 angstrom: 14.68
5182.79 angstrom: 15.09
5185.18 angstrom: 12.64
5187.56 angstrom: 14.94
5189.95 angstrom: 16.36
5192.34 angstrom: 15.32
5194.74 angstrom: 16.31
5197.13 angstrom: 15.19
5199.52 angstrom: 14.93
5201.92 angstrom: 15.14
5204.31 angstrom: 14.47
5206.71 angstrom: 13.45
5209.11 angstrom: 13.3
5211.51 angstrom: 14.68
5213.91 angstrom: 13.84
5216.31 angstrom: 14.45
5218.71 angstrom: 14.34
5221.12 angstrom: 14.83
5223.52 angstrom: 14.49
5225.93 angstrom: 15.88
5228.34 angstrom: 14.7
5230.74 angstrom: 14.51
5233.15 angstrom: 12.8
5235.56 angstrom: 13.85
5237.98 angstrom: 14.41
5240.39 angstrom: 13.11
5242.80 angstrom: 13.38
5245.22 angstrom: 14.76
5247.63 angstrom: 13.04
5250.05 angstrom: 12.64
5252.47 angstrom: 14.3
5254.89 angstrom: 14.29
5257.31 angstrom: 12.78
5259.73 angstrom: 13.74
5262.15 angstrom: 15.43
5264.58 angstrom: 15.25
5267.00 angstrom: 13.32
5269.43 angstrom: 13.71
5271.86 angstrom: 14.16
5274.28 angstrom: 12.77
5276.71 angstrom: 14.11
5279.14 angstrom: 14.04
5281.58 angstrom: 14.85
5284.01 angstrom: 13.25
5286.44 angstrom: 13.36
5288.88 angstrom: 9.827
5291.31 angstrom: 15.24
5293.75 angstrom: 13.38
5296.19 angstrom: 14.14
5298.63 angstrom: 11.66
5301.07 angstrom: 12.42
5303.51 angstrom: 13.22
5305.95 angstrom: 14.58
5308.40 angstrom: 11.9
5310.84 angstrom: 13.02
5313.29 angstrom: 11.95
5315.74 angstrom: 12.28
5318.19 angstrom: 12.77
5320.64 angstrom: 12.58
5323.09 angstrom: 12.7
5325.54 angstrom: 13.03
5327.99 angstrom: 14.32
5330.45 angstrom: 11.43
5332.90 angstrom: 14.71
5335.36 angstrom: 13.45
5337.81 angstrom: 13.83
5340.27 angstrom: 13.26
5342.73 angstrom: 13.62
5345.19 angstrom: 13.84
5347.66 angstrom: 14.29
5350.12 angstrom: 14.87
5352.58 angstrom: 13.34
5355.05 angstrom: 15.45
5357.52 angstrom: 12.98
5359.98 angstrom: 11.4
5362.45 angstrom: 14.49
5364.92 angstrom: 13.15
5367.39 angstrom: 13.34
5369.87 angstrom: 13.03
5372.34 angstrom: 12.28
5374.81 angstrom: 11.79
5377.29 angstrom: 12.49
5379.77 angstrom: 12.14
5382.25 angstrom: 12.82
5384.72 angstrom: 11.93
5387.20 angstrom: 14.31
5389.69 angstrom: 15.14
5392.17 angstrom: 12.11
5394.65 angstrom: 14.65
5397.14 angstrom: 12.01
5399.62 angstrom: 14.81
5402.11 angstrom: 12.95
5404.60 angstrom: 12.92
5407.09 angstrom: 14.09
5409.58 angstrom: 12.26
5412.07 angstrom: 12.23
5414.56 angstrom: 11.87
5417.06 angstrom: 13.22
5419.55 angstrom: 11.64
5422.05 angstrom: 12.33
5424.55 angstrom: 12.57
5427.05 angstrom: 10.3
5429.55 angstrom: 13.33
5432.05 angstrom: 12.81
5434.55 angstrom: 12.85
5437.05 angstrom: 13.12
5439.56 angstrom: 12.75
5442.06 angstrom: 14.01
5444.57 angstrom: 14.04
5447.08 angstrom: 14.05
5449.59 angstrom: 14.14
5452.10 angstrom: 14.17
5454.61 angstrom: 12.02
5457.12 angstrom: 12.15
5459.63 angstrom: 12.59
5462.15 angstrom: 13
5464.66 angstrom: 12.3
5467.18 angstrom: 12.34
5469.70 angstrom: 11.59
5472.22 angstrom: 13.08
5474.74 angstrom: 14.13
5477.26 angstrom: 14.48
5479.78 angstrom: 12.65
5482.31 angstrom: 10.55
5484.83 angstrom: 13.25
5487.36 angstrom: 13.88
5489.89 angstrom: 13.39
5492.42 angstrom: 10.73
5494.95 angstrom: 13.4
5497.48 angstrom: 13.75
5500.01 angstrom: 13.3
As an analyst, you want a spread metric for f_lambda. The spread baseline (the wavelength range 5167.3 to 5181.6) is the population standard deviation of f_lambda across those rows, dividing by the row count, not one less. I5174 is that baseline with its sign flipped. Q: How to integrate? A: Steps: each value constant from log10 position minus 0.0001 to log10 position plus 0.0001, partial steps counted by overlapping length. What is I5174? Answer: -1.6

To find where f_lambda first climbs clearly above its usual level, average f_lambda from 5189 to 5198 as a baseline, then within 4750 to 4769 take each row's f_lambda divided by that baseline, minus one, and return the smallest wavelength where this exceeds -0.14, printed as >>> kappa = 4750.76 angstrom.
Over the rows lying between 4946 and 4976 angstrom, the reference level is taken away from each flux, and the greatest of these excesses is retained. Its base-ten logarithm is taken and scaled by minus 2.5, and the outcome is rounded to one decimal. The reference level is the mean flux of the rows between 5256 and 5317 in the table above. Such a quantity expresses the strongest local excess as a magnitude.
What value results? -1.6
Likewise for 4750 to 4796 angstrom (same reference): -2.3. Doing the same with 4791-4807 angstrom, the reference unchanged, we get -1.9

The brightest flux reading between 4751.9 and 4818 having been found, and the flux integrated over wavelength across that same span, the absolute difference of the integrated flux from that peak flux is 1084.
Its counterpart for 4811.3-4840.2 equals 424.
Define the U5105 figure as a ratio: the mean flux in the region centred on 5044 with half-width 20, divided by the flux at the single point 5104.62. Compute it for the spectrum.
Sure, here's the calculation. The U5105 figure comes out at 0.90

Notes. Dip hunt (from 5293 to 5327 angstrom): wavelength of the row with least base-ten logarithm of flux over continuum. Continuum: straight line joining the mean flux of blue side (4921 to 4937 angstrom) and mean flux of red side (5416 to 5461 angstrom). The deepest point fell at 5298.63 angstrom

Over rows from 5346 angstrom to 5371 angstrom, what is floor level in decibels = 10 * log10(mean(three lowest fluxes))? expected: 11.0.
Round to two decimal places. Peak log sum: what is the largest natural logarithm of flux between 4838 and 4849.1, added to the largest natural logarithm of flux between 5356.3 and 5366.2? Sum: 5.56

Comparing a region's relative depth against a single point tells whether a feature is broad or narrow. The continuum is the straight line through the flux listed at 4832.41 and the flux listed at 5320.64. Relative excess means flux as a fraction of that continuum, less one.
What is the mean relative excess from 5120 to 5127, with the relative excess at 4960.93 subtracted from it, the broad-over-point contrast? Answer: 0.046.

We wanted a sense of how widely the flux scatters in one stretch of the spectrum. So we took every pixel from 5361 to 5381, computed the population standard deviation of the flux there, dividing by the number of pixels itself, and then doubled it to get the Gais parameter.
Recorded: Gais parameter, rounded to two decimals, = 1.60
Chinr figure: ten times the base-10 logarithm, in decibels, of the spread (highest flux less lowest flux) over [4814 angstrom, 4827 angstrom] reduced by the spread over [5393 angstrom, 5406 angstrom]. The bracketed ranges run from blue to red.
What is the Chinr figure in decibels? 0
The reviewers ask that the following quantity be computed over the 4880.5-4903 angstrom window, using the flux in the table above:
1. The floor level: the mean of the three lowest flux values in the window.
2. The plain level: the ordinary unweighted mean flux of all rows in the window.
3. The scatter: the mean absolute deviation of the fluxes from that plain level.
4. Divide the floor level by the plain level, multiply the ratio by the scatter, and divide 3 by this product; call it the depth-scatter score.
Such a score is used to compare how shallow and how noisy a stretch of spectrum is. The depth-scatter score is 4.1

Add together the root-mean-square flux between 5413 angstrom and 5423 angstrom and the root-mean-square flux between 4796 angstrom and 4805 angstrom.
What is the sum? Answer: 28.8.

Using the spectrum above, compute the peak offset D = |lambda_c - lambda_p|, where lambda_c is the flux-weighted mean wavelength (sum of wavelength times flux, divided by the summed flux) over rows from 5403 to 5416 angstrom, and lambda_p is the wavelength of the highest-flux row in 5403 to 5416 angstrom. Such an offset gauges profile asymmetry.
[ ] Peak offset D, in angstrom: 2.3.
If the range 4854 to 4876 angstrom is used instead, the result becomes 1.3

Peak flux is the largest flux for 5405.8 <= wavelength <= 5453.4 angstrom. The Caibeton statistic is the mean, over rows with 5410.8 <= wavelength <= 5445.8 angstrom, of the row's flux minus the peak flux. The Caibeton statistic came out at -1.5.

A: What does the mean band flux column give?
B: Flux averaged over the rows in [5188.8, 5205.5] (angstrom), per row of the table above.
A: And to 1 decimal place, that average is 15.4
